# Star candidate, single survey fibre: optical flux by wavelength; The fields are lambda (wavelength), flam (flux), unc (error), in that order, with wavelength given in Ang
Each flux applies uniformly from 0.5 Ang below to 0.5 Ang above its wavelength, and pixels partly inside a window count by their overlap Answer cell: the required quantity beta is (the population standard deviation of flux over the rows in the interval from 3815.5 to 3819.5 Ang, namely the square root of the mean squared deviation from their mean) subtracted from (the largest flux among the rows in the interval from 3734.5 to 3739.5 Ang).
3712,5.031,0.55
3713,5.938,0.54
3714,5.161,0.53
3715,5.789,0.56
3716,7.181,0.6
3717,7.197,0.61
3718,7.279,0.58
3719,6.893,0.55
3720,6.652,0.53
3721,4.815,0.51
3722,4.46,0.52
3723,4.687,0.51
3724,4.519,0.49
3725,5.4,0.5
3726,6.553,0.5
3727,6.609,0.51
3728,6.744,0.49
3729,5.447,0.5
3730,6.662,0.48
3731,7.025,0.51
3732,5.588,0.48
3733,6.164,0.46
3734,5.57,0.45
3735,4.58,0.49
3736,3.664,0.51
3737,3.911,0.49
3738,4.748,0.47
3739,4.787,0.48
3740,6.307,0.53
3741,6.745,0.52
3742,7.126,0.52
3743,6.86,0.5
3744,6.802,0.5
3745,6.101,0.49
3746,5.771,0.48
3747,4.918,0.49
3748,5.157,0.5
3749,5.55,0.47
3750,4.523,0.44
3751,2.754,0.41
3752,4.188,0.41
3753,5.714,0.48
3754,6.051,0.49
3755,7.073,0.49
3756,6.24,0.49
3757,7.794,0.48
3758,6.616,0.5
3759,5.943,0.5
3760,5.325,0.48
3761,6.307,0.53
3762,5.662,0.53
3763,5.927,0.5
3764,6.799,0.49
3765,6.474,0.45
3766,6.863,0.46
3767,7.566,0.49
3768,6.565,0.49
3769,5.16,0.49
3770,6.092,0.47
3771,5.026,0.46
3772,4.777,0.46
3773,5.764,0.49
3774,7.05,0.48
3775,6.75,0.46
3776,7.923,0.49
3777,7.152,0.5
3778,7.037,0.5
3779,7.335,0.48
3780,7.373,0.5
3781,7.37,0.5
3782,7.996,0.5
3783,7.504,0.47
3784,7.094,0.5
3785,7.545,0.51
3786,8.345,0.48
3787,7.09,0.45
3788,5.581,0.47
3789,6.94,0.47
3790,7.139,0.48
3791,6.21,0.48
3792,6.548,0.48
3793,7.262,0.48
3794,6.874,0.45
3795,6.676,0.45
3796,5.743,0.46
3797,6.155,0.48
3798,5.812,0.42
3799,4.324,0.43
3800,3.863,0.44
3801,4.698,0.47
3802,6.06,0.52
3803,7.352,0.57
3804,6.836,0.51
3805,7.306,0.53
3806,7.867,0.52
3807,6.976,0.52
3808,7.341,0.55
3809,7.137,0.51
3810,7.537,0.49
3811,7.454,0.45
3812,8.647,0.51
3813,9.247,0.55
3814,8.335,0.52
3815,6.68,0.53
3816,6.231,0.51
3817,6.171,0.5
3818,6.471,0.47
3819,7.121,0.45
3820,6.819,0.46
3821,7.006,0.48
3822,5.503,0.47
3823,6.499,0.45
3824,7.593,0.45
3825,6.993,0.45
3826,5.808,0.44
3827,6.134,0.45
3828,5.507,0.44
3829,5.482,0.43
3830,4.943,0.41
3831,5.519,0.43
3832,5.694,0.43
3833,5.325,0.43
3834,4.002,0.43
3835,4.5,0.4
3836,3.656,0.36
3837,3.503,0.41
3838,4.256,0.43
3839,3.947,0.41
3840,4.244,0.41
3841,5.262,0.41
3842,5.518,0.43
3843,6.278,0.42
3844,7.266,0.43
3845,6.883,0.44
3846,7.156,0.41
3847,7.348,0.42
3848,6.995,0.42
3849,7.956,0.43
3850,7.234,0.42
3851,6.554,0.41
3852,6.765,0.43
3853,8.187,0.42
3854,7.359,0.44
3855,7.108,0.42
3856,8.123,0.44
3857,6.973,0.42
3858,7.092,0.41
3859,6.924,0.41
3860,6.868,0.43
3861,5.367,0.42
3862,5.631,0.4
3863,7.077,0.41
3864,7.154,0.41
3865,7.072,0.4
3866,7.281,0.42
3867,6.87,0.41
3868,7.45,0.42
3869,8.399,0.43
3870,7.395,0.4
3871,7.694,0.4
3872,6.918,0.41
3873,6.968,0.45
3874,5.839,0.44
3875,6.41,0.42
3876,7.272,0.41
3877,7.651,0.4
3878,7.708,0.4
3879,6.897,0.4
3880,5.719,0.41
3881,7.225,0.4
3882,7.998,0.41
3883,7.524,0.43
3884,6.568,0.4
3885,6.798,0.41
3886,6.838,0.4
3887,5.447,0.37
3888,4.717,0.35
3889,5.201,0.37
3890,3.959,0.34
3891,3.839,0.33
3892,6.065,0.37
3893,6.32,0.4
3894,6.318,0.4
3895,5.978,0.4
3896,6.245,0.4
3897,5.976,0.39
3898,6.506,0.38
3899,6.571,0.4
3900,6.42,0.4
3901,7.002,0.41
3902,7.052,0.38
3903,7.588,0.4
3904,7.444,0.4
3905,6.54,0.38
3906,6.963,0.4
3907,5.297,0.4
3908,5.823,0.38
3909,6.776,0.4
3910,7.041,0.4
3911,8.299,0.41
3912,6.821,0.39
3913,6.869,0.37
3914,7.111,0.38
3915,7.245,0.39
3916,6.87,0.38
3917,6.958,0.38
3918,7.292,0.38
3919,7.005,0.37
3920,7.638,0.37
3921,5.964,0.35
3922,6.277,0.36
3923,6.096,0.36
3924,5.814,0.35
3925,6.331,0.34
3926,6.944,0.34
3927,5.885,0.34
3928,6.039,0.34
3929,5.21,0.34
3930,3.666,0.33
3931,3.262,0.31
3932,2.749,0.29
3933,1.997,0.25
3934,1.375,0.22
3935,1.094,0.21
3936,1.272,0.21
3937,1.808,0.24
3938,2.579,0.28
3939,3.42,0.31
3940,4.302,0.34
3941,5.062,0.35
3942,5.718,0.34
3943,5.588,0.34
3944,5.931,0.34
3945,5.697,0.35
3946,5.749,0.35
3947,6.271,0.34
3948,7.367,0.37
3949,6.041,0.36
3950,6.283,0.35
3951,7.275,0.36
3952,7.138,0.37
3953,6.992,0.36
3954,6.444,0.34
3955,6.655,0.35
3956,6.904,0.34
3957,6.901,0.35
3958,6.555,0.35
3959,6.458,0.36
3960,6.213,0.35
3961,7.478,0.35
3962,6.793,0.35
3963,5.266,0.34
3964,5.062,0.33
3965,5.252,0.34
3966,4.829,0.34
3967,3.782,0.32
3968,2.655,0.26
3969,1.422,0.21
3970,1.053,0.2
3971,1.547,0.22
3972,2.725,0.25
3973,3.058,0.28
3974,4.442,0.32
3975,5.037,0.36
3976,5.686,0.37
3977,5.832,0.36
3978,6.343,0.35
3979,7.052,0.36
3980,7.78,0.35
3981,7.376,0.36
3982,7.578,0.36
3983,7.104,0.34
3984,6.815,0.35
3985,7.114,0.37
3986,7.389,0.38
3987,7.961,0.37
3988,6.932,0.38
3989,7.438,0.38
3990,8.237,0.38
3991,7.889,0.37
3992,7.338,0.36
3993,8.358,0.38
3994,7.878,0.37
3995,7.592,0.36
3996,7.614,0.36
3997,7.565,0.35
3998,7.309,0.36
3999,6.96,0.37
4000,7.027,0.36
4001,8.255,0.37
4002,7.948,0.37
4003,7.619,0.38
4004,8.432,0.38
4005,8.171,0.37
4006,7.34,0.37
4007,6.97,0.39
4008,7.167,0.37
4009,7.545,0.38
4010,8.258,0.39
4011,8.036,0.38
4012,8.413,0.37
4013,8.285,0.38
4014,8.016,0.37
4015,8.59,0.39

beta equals 4.4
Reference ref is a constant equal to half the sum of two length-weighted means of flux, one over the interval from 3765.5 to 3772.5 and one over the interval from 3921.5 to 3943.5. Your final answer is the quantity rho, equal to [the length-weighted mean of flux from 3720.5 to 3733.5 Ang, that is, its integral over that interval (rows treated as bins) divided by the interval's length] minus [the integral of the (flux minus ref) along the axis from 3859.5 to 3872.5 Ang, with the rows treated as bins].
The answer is -19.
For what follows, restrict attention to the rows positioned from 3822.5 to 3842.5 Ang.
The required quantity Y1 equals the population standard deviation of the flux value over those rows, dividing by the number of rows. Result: 1.1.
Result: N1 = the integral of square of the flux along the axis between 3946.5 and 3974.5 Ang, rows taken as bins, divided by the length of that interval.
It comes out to 32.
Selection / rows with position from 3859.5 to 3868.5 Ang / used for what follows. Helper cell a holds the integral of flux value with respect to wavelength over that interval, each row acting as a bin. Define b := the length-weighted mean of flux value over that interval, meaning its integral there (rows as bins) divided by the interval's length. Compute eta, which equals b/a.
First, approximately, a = 61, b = 6.75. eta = 0.111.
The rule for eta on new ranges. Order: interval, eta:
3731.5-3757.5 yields 0.038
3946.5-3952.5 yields 0.167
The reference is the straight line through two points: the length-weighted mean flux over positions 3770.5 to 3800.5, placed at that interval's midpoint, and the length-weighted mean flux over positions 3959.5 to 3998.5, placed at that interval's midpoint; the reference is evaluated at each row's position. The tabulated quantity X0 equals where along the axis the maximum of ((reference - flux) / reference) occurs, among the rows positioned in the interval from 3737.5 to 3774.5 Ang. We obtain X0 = 3751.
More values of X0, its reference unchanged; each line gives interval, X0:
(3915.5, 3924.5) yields 3924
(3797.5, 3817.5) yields 3800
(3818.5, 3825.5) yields 3822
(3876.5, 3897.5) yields 3891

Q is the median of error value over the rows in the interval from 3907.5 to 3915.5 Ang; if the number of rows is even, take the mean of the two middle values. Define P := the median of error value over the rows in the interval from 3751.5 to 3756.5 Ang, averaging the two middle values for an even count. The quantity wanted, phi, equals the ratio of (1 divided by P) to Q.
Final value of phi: 5.2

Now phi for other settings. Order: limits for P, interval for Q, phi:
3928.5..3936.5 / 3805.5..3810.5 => 7.1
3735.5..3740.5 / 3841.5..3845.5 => 4.7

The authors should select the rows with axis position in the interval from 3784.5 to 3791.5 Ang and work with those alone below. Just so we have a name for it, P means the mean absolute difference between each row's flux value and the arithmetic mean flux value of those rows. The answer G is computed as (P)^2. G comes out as 0.40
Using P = 0.63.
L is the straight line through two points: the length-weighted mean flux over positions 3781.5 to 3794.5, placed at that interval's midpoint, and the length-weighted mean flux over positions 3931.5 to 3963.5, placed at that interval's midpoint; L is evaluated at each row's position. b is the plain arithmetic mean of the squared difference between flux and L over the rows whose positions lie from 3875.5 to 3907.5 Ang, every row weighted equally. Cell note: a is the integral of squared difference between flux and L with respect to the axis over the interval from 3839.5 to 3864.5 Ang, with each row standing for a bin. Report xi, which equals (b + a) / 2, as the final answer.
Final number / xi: 14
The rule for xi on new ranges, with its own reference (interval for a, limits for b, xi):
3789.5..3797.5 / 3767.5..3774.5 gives 3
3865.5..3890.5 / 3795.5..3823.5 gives 20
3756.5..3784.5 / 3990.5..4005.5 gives 23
